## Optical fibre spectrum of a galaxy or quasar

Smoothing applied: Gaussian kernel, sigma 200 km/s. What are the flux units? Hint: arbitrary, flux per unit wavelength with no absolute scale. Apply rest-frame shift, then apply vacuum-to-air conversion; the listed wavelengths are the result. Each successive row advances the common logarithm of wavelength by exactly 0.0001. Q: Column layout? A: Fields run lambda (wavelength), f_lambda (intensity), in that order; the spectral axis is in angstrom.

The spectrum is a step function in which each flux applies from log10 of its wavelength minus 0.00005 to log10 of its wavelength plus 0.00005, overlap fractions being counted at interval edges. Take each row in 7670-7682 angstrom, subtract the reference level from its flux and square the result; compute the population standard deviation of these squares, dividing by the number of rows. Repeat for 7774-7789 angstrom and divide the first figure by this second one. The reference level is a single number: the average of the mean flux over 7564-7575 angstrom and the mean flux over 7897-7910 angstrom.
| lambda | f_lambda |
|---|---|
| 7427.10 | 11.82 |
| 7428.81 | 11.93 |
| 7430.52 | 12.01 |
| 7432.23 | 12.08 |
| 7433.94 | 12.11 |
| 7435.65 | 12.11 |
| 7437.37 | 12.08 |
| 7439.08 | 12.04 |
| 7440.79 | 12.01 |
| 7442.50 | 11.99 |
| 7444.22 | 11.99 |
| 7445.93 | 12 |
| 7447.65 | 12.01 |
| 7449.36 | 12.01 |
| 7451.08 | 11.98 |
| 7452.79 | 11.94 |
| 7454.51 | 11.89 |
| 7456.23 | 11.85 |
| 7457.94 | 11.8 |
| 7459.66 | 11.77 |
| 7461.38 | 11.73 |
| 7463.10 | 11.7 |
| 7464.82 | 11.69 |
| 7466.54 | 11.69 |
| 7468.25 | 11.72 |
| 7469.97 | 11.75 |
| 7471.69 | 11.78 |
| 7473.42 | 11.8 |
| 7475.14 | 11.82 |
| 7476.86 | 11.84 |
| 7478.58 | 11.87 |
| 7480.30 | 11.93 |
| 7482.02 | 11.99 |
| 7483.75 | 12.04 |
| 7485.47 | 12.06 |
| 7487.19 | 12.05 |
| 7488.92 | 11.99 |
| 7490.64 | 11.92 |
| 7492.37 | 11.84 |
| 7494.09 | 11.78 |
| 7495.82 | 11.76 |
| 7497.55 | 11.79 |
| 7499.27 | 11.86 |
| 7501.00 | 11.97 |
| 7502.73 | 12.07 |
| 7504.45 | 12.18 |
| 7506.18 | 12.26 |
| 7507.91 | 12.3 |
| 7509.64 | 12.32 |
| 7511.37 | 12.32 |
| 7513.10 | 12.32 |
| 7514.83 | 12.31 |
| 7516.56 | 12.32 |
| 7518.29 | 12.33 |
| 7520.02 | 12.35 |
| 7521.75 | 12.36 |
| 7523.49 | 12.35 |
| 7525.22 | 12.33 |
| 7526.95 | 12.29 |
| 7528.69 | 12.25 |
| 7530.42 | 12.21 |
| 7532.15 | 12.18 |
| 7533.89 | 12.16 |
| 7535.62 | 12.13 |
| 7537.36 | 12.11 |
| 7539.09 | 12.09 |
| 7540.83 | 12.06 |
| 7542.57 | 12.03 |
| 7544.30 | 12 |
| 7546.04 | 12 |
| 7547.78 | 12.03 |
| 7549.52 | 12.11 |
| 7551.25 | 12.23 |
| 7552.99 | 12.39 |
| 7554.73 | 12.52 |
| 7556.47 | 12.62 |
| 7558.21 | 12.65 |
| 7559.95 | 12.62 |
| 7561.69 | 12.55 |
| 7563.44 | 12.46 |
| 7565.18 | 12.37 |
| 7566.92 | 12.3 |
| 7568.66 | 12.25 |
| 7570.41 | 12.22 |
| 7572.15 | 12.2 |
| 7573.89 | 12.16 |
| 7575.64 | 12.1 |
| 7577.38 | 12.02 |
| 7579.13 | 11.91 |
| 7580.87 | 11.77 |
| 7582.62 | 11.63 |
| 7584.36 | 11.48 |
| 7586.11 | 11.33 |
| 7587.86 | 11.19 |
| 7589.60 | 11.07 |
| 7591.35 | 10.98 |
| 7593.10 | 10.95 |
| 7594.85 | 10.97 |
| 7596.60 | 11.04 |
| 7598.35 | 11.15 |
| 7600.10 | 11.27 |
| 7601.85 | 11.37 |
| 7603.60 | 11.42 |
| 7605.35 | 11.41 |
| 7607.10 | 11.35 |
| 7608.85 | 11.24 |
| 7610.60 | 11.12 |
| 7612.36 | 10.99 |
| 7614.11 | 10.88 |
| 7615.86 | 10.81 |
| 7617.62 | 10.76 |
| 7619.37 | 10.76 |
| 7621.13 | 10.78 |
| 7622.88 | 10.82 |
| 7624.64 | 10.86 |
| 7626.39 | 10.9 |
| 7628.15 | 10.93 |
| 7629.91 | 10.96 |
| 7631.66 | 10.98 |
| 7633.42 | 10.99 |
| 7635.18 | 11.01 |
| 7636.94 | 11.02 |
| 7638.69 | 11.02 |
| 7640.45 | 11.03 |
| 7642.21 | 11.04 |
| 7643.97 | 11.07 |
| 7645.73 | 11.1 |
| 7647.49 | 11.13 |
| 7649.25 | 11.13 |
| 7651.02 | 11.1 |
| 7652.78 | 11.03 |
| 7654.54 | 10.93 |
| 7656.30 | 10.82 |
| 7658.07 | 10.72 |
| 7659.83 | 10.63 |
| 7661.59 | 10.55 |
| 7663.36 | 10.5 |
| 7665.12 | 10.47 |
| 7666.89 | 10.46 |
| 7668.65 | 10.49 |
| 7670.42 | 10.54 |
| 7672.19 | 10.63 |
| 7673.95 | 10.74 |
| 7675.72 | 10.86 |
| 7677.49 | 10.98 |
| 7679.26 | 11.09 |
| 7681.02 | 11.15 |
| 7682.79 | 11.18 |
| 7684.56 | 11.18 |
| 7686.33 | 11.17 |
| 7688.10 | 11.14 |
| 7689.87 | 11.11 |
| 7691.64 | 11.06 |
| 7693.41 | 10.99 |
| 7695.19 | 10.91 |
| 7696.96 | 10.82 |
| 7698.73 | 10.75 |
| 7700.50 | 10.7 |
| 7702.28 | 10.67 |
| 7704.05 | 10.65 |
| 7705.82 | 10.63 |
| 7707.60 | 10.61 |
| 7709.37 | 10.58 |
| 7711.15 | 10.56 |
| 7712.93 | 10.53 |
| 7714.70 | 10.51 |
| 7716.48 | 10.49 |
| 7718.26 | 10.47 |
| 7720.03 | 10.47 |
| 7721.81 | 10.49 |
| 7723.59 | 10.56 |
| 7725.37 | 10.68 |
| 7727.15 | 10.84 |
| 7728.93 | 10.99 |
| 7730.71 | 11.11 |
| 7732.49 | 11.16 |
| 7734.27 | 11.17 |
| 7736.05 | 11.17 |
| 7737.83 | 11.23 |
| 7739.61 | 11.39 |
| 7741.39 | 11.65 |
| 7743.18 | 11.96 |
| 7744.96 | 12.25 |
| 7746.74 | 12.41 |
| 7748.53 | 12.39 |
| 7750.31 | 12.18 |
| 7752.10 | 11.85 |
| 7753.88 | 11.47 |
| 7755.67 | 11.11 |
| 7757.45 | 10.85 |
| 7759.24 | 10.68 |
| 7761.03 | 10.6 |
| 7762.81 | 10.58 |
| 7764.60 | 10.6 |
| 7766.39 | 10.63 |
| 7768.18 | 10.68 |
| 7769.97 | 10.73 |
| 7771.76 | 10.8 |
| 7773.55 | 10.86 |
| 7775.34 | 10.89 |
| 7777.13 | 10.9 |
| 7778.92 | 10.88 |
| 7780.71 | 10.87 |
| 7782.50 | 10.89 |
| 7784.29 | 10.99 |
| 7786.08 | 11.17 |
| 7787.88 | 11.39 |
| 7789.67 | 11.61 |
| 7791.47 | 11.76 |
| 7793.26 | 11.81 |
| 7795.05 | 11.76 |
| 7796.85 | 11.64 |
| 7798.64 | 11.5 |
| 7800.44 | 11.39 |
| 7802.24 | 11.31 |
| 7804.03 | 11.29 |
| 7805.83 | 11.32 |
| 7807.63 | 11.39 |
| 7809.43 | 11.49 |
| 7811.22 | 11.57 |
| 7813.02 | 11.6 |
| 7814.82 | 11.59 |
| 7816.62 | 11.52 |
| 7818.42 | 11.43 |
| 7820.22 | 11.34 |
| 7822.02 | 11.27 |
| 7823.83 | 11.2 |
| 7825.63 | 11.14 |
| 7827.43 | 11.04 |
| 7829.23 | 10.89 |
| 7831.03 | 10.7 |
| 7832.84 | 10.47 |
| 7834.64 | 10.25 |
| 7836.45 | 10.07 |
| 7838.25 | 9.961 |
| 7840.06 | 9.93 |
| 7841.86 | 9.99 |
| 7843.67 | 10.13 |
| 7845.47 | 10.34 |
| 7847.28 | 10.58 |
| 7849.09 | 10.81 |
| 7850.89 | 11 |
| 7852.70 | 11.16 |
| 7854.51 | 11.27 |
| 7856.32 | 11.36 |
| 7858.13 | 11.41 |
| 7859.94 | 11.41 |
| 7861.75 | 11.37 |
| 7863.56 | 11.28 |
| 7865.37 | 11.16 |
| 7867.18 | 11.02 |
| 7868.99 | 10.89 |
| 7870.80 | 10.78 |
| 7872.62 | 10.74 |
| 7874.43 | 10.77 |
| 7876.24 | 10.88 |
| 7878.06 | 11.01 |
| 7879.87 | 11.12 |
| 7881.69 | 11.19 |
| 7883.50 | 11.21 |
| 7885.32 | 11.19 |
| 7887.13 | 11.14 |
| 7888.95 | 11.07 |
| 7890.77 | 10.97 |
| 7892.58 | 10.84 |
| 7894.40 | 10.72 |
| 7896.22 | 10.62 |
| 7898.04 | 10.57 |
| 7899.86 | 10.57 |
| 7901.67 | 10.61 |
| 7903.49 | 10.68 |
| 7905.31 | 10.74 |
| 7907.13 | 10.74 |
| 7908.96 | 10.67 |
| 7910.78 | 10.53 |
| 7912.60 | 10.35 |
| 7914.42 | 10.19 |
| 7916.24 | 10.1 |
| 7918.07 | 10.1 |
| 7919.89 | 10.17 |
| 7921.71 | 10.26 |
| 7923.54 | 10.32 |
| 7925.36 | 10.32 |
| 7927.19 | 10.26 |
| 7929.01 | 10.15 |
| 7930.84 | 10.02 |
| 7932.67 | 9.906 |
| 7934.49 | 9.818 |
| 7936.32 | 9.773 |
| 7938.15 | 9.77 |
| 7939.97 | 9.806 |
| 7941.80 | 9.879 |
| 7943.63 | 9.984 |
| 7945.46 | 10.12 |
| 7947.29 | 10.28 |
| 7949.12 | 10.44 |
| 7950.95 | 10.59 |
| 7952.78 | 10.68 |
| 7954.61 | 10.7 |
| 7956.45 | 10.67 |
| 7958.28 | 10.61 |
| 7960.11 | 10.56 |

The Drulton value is 2.2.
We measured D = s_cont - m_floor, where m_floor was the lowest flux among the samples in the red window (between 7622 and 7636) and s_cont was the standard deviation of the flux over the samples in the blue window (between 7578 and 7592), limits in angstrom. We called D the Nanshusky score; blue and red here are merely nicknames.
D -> -10.5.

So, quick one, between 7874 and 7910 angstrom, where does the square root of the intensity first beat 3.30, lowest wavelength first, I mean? 7878.06 angstrom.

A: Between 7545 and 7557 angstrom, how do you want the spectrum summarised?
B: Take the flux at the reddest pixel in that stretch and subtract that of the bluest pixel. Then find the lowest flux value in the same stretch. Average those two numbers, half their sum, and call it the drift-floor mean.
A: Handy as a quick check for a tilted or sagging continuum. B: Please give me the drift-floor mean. 6.3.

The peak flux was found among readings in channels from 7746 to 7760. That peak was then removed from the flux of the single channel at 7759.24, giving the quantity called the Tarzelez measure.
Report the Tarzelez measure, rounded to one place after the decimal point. -1.7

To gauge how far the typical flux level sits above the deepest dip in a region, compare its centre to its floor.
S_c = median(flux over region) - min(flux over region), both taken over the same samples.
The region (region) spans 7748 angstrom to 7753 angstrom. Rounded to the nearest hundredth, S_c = 0.33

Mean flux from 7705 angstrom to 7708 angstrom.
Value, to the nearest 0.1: 10.6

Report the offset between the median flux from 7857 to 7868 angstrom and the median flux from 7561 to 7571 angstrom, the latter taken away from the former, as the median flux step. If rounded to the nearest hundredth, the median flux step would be -1.01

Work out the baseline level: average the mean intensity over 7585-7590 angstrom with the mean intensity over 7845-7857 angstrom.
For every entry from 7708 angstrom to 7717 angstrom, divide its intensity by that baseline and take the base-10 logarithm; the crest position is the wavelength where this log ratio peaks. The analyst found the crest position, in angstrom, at 7709.37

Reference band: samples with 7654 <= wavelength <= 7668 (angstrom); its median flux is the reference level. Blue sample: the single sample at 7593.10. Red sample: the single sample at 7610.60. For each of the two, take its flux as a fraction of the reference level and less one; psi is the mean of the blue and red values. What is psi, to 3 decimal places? 0.042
